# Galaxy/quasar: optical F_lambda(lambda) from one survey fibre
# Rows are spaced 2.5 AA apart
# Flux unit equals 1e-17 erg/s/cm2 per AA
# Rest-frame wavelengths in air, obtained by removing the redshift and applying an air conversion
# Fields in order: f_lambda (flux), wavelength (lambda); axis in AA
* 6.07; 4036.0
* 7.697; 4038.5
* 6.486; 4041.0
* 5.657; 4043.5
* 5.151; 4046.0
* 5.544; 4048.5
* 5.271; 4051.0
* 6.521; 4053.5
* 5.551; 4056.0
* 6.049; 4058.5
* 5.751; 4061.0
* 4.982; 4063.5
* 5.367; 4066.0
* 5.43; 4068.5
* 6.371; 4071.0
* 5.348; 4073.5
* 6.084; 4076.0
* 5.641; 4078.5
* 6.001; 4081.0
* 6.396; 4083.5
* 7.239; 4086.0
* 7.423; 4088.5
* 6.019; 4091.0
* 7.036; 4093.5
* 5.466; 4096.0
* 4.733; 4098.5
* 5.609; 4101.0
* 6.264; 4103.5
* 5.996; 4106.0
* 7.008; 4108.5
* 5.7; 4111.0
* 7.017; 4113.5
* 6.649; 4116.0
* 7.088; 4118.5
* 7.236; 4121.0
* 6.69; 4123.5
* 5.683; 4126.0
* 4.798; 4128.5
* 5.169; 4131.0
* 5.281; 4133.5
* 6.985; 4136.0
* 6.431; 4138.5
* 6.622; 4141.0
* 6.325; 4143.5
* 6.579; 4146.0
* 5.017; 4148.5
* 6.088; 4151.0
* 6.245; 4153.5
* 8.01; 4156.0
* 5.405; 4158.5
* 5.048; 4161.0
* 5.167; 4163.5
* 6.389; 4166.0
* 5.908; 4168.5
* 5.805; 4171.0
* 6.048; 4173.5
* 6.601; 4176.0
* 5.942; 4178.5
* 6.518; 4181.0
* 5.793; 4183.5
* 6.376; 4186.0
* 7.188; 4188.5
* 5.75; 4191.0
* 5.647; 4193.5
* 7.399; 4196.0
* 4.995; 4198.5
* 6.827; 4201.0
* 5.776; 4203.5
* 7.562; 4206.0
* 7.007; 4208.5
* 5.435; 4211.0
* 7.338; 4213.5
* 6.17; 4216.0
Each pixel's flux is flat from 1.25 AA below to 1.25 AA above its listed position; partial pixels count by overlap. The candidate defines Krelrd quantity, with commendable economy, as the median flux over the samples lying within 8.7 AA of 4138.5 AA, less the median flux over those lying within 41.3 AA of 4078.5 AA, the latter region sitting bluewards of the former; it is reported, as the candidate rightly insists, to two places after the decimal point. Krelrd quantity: 0.43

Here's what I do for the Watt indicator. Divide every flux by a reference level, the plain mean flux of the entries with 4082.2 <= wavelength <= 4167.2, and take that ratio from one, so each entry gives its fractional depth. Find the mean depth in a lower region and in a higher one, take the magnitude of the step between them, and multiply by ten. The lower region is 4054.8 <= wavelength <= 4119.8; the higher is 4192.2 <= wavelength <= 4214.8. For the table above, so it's 0.6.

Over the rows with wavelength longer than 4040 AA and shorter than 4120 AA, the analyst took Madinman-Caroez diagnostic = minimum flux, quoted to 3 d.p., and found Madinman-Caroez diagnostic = 4.733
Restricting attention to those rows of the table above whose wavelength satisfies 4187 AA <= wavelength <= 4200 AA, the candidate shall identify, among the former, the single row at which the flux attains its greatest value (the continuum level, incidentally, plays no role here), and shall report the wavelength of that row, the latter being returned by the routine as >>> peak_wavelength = 4196.0 AA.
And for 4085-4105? 4088.5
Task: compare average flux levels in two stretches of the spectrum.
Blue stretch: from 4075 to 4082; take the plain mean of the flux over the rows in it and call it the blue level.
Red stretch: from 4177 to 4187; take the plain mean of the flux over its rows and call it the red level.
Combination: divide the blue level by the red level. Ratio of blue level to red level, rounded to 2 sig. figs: 0.96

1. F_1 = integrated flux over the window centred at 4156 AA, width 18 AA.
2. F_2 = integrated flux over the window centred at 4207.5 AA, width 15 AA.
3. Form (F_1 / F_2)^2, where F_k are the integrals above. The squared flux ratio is 1.1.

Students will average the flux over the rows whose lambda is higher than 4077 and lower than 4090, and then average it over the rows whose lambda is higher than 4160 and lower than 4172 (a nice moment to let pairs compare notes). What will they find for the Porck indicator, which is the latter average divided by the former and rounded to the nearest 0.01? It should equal 0.87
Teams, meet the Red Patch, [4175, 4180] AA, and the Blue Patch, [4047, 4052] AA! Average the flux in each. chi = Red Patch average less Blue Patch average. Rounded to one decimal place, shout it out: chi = 0.9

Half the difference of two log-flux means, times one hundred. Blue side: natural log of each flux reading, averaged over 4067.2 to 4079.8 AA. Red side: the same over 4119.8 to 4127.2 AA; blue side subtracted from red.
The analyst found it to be 6.1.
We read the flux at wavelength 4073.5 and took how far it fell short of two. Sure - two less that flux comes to -3.3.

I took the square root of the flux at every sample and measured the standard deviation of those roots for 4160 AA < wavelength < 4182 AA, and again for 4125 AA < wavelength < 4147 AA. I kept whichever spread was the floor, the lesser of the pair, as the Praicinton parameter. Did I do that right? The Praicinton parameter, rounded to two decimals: 0.11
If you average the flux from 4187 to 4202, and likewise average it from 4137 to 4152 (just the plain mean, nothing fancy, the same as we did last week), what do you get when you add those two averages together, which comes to 12.5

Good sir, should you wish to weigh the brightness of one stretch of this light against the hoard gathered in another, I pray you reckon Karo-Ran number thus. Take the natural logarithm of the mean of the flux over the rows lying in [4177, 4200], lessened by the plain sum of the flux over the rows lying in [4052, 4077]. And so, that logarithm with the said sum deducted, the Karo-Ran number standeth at -56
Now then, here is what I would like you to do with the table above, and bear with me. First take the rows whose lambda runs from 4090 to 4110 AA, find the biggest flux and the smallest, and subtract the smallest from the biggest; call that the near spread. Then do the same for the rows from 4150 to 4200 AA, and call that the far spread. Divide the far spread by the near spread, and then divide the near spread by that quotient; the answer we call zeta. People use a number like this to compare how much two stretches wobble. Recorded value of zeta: 1.8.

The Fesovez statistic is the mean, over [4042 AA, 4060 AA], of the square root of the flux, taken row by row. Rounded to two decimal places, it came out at 2.38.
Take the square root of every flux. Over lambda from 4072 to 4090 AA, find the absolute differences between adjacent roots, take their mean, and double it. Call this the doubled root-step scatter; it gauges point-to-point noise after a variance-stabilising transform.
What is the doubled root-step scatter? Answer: 0.198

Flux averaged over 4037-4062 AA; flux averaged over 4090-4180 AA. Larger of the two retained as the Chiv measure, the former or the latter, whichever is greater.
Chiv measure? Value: 6.11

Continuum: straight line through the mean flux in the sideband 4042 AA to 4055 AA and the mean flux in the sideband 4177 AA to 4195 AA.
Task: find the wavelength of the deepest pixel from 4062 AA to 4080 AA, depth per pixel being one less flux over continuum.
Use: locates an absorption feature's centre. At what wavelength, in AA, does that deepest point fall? 4063.5 AA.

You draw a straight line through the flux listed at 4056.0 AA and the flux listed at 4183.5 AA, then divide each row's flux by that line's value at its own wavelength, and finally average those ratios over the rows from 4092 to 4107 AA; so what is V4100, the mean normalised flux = 1.04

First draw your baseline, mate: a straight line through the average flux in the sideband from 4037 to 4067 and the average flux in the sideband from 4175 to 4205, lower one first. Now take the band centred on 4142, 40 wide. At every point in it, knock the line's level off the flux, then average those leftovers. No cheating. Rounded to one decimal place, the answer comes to -0.1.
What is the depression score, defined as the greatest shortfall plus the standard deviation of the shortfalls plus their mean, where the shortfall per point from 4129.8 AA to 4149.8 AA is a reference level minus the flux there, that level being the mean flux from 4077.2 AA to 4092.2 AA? 2.6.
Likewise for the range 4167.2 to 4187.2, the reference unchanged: 1.3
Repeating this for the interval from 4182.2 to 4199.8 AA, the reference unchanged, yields 2.6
